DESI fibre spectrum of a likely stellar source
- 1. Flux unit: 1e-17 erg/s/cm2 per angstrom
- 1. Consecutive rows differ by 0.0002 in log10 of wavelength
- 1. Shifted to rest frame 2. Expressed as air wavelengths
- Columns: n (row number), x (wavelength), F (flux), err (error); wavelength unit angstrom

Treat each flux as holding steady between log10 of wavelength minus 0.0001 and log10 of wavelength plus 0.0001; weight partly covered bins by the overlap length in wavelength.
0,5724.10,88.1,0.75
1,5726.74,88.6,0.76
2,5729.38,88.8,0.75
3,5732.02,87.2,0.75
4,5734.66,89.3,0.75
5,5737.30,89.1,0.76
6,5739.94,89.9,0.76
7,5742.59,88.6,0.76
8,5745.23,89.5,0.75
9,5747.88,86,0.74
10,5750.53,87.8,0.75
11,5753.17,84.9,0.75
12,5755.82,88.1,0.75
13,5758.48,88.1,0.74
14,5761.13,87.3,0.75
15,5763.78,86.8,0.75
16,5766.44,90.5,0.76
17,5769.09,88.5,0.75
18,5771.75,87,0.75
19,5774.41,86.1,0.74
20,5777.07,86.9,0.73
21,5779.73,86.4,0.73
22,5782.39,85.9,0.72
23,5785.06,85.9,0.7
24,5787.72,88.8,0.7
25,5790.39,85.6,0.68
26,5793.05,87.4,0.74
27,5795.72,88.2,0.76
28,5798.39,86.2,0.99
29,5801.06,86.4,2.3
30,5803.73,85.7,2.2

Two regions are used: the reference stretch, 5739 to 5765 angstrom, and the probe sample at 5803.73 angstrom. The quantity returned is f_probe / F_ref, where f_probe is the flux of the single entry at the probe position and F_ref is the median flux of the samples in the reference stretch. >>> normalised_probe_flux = 0.974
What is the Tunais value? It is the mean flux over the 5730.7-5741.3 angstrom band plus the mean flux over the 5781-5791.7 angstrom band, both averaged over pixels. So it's 175.4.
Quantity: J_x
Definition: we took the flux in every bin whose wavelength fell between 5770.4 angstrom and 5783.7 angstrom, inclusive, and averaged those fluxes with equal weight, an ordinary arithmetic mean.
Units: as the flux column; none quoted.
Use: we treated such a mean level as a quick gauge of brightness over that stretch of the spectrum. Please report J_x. 86.5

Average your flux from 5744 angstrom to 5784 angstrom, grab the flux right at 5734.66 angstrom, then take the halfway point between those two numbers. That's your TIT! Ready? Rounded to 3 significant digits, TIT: 88.3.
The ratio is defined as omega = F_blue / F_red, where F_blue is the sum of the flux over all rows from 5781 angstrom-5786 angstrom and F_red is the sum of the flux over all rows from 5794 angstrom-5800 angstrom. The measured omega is 0.99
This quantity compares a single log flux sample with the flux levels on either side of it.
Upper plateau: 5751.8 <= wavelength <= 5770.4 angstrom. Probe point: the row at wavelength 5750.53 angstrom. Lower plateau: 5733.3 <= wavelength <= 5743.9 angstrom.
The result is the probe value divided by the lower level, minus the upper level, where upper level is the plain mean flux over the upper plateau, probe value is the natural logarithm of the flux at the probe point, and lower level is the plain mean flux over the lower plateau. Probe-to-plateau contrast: -87.7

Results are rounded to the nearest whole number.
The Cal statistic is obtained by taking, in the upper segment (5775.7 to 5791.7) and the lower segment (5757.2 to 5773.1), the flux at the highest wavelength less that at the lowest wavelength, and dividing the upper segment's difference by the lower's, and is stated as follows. 1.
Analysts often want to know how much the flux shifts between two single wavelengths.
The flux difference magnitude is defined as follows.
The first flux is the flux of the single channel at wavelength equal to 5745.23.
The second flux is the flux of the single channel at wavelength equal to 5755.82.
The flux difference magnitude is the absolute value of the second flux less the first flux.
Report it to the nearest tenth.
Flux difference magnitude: 1.4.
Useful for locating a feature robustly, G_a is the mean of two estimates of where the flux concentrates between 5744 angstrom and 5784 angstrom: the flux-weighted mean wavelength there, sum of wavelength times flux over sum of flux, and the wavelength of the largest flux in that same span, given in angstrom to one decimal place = 5765.1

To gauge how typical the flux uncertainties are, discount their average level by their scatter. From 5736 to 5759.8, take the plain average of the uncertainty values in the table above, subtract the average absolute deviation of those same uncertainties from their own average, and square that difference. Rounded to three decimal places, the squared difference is 0.555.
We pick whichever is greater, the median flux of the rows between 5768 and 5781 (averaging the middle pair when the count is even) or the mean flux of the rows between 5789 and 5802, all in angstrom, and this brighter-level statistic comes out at 86.9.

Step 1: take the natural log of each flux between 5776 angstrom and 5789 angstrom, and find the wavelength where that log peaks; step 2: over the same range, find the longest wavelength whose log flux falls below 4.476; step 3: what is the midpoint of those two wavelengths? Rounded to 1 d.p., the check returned 5786.4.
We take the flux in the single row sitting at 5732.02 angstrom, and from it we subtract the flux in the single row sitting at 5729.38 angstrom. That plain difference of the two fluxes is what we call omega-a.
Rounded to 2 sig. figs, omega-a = -1.6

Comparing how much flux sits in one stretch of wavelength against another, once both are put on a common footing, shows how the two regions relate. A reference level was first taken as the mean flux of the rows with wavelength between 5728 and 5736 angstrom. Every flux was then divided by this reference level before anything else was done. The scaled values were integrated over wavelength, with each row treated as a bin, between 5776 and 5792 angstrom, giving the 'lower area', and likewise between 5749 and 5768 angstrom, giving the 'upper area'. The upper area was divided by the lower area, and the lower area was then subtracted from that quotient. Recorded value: -14.5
